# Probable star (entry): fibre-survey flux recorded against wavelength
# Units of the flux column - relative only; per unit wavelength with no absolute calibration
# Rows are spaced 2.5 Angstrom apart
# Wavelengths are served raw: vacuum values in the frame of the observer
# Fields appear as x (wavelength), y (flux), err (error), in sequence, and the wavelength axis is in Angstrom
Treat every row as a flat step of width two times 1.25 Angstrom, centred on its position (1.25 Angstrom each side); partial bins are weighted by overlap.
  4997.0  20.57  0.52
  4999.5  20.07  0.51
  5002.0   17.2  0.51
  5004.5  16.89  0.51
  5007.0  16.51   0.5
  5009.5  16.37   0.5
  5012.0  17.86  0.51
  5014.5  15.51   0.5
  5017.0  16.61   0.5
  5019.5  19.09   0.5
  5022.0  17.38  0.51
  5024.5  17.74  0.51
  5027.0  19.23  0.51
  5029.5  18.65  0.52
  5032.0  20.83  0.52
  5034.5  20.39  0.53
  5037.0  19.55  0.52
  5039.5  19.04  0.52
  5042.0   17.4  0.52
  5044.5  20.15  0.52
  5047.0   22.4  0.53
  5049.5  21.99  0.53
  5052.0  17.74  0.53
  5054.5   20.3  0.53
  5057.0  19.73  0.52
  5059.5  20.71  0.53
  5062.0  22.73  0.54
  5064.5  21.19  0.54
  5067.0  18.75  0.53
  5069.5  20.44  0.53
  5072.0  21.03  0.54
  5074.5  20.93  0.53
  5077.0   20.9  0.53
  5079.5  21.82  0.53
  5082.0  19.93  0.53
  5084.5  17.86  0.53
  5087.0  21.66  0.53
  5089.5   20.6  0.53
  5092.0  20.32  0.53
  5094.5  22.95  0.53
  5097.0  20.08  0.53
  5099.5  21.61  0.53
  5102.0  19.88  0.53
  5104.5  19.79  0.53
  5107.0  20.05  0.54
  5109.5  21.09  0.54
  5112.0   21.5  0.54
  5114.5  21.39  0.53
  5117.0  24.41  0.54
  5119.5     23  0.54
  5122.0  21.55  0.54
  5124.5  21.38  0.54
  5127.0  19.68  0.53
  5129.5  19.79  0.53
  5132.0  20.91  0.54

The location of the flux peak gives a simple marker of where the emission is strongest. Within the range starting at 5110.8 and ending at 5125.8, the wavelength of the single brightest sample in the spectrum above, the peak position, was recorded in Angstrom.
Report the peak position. 5117.0 Angstrom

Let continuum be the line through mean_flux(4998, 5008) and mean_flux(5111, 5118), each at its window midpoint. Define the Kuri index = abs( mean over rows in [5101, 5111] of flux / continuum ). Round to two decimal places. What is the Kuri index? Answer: 0.92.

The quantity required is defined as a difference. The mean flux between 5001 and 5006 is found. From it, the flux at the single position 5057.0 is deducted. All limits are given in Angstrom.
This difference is -2.7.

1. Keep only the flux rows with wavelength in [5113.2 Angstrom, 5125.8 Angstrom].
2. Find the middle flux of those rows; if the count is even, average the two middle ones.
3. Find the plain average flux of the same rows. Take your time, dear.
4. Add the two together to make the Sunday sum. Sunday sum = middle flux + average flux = 43.9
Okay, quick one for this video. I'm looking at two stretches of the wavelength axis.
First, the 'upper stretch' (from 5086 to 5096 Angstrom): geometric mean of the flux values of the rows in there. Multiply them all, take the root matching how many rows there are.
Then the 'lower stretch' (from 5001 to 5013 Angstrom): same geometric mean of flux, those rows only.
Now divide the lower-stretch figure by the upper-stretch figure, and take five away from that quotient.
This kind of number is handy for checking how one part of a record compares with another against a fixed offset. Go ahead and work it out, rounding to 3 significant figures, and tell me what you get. -4.21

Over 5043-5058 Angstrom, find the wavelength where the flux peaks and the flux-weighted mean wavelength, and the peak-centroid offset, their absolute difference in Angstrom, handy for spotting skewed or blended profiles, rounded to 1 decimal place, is 3.6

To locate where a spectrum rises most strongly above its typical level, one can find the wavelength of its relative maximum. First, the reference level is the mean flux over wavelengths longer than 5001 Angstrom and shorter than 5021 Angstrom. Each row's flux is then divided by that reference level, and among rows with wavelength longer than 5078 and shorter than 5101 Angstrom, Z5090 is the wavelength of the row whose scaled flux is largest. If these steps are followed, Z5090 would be 5094.5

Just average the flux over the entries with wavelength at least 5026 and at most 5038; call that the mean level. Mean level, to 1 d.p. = 19.7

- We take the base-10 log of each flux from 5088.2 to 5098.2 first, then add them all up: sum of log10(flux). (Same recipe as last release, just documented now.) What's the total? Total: 5.29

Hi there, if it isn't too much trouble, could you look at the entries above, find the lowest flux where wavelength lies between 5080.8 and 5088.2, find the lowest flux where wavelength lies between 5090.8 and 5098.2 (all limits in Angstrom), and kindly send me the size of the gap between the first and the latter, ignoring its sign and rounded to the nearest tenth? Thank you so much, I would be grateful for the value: 2.2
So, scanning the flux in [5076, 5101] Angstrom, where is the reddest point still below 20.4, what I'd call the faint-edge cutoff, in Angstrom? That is 5097.0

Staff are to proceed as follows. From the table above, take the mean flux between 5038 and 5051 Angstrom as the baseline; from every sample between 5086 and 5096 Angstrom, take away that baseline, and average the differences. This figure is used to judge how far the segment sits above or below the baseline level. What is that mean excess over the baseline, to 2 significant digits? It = 1.2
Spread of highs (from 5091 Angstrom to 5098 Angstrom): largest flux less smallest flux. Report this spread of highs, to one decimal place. 2.9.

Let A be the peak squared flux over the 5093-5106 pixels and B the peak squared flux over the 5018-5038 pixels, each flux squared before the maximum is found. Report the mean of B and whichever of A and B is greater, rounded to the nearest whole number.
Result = 480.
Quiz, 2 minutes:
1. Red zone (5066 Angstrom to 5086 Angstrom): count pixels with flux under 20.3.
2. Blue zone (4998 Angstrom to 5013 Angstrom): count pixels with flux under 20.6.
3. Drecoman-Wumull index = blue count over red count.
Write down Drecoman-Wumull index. 2.0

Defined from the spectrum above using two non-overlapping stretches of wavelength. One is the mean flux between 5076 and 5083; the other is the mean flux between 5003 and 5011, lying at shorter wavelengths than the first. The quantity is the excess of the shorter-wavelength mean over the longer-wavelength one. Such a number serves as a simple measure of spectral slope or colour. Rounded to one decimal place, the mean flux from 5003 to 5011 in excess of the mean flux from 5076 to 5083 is -4.3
